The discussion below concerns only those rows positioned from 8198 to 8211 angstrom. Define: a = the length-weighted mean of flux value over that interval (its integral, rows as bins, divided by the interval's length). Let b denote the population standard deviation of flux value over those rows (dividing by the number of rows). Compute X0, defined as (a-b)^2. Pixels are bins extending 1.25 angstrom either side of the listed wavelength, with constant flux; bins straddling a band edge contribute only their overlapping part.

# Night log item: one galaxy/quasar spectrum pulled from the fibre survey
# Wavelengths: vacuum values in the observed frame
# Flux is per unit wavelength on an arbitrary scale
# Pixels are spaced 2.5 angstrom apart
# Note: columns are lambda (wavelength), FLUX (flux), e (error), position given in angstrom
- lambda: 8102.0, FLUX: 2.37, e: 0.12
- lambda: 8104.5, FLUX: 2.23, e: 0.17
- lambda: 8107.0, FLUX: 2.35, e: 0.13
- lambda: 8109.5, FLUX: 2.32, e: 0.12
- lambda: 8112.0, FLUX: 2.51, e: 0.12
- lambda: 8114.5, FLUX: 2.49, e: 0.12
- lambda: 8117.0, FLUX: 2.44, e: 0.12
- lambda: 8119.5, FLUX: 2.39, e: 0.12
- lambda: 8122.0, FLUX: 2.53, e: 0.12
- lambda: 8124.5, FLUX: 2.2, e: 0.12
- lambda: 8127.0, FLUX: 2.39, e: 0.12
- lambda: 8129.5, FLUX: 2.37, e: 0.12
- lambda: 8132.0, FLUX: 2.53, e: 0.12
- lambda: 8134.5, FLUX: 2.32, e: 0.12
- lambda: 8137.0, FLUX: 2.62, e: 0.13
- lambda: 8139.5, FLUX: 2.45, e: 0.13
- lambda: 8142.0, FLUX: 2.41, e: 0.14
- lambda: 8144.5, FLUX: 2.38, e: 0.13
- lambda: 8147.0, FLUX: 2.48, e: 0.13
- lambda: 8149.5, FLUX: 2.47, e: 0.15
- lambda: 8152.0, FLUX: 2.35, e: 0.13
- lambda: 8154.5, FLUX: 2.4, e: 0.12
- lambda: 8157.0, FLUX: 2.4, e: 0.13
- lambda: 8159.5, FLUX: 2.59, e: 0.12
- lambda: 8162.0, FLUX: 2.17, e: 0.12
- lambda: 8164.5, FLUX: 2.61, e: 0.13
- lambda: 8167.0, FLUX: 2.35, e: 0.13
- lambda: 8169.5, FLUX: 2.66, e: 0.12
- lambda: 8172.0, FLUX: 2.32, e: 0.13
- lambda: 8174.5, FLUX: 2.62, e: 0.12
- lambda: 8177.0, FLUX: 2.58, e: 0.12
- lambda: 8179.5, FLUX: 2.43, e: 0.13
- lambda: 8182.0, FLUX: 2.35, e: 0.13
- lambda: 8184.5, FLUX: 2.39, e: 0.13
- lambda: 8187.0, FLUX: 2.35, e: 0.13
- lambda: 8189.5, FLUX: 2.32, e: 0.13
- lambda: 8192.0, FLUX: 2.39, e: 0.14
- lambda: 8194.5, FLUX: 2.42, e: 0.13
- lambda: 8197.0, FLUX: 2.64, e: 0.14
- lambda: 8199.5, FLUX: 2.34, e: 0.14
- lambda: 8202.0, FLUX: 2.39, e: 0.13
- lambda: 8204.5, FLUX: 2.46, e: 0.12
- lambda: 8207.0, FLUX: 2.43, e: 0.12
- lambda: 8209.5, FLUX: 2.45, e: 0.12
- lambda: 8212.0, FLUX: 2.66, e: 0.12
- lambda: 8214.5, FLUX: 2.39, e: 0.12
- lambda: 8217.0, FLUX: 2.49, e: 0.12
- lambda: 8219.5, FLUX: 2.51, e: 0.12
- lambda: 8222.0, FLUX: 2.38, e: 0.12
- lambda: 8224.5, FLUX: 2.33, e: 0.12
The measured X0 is 5.7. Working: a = 2.42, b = 0.04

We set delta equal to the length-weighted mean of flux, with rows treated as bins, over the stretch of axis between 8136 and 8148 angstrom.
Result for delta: 2.46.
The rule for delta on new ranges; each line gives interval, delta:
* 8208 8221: 2.50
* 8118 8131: 2.38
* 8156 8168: 2.43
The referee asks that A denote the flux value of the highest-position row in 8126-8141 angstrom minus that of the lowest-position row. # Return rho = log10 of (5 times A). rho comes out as -0.5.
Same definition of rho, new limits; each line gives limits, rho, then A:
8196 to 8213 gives -1.0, 0.02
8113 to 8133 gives -0.7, 0.04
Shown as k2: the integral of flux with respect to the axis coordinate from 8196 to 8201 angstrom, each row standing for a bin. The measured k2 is 12.4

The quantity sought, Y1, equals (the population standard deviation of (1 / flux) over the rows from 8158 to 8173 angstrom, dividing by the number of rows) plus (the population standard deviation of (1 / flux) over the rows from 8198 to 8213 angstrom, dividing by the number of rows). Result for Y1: 0.047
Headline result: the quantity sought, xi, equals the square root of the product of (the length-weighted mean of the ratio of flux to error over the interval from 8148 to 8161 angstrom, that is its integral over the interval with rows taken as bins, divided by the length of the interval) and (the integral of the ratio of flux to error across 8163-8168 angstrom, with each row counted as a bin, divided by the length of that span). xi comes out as 19.0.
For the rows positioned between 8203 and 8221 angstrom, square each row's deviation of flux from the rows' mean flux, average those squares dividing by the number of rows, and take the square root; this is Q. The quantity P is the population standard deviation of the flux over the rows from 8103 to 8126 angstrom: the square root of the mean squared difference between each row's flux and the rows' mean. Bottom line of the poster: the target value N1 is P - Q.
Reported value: 0.03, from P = 0.113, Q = 0.080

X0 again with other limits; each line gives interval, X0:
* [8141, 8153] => 5.6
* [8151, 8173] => 5.2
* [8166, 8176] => 5.5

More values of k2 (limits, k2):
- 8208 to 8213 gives 12.7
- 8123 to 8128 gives 11.5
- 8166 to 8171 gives 12.5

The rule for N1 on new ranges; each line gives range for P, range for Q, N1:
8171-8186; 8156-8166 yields -0.06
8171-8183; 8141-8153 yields 0.07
